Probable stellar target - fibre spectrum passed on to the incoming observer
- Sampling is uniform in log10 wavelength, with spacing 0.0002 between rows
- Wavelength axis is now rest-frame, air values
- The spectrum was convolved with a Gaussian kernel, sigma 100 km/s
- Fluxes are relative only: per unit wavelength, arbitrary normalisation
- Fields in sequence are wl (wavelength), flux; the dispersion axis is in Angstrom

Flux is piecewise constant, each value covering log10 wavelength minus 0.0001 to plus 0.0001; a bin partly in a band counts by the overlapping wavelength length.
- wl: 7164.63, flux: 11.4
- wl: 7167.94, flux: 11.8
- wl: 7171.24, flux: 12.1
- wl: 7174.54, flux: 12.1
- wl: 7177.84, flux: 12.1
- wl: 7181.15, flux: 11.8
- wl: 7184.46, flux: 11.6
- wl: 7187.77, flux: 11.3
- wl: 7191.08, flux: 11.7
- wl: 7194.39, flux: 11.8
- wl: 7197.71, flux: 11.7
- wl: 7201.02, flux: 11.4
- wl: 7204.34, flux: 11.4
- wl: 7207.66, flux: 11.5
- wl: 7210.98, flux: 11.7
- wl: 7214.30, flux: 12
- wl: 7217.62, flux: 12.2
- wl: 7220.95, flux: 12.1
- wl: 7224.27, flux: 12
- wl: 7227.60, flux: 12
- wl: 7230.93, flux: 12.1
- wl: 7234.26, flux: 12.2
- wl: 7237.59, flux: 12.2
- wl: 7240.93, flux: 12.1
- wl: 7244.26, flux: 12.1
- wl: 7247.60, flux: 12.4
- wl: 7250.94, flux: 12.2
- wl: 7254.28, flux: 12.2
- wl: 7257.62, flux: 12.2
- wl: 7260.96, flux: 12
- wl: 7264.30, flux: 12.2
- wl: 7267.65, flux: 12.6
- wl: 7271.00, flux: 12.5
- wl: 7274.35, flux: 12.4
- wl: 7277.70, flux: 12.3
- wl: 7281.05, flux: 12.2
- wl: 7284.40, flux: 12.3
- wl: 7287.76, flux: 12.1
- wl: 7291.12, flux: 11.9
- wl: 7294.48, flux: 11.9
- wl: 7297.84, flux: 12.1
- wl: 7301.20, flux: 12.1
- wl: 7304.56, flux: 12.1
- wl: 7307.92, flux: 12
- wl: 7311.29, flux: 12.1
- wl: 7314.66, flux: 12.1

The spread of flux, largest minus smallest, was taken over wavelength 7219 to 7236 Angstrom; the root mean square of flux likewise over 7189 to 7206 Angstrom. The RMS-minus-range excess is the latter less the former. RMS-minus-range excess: 11.4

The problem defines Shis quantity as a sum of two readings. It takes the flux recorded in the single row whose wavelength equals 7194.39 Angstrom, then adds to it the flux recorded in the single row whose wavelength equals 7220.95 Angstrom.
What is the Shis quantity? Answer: 23.9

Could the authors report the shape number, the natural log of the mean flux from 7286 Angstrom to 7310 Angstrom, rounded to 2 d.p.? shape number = 2.49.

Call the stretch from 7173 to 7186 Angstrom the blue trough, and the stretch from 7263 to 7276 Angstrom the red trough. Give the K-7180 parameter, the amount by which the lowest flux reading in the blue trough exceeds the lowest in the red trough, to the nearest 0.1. -0.6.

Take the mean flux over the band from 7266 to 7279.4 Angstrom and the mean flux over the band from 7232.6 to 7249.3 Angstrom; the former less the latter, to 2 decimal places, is 0.25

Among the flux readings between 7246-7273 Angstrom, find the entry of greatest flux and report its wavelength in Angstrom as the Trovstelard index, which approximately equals 7267.65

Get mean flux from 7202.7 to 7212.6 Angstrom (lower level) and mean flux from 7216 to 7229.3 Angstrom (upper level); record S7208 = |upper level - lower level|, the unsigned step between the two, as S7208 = 0.54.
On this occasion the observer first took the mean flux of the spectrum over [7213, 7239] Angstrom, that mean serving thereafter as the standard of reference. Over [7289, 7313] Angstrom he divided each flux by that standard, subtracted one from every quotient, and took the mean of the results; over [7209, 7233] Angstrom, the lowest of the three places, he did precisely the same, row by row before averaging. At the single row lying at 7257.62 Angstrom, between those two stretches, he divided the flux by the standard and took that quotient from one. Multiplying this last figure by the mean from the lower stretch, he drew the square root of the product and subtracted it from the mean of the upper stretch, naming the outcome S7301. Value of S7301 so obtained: -0.014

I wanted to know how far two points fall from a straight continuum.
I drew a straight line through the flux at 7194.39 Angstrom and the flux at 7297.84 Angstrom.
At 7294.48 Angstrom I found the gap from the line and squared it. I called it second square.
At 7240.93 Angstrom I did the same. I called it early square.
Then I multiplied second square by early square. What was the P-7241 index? 0.0010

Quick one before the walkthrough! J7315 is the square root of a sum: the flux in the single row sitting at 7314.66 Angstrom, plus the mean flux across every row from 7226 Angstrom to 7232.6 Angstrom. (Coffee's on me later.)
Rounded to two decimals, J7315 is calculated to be 4.91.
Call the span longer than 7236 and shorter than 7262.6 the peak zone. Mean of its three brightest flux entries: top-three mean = 12.3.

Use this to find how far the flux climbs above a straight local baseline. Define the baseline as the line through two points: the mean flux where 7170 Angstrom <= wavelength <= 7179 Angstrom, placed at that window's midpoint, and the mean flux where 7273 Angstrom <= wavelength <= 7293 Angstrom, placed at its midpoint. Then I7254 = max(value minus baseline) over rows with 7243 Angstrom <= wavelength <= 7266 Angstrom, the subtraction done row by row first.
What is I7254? 0.23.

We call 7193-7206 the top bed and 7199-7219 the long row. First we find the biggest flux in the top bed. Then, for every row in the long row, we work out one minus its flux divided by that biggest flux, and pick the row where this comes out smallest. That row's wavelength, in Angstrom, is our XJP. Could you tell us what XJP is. 7217.62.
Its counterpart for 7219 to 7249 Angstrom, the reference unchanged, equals 7247.60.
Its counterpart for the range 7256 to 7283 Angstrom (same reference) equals 7267.65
